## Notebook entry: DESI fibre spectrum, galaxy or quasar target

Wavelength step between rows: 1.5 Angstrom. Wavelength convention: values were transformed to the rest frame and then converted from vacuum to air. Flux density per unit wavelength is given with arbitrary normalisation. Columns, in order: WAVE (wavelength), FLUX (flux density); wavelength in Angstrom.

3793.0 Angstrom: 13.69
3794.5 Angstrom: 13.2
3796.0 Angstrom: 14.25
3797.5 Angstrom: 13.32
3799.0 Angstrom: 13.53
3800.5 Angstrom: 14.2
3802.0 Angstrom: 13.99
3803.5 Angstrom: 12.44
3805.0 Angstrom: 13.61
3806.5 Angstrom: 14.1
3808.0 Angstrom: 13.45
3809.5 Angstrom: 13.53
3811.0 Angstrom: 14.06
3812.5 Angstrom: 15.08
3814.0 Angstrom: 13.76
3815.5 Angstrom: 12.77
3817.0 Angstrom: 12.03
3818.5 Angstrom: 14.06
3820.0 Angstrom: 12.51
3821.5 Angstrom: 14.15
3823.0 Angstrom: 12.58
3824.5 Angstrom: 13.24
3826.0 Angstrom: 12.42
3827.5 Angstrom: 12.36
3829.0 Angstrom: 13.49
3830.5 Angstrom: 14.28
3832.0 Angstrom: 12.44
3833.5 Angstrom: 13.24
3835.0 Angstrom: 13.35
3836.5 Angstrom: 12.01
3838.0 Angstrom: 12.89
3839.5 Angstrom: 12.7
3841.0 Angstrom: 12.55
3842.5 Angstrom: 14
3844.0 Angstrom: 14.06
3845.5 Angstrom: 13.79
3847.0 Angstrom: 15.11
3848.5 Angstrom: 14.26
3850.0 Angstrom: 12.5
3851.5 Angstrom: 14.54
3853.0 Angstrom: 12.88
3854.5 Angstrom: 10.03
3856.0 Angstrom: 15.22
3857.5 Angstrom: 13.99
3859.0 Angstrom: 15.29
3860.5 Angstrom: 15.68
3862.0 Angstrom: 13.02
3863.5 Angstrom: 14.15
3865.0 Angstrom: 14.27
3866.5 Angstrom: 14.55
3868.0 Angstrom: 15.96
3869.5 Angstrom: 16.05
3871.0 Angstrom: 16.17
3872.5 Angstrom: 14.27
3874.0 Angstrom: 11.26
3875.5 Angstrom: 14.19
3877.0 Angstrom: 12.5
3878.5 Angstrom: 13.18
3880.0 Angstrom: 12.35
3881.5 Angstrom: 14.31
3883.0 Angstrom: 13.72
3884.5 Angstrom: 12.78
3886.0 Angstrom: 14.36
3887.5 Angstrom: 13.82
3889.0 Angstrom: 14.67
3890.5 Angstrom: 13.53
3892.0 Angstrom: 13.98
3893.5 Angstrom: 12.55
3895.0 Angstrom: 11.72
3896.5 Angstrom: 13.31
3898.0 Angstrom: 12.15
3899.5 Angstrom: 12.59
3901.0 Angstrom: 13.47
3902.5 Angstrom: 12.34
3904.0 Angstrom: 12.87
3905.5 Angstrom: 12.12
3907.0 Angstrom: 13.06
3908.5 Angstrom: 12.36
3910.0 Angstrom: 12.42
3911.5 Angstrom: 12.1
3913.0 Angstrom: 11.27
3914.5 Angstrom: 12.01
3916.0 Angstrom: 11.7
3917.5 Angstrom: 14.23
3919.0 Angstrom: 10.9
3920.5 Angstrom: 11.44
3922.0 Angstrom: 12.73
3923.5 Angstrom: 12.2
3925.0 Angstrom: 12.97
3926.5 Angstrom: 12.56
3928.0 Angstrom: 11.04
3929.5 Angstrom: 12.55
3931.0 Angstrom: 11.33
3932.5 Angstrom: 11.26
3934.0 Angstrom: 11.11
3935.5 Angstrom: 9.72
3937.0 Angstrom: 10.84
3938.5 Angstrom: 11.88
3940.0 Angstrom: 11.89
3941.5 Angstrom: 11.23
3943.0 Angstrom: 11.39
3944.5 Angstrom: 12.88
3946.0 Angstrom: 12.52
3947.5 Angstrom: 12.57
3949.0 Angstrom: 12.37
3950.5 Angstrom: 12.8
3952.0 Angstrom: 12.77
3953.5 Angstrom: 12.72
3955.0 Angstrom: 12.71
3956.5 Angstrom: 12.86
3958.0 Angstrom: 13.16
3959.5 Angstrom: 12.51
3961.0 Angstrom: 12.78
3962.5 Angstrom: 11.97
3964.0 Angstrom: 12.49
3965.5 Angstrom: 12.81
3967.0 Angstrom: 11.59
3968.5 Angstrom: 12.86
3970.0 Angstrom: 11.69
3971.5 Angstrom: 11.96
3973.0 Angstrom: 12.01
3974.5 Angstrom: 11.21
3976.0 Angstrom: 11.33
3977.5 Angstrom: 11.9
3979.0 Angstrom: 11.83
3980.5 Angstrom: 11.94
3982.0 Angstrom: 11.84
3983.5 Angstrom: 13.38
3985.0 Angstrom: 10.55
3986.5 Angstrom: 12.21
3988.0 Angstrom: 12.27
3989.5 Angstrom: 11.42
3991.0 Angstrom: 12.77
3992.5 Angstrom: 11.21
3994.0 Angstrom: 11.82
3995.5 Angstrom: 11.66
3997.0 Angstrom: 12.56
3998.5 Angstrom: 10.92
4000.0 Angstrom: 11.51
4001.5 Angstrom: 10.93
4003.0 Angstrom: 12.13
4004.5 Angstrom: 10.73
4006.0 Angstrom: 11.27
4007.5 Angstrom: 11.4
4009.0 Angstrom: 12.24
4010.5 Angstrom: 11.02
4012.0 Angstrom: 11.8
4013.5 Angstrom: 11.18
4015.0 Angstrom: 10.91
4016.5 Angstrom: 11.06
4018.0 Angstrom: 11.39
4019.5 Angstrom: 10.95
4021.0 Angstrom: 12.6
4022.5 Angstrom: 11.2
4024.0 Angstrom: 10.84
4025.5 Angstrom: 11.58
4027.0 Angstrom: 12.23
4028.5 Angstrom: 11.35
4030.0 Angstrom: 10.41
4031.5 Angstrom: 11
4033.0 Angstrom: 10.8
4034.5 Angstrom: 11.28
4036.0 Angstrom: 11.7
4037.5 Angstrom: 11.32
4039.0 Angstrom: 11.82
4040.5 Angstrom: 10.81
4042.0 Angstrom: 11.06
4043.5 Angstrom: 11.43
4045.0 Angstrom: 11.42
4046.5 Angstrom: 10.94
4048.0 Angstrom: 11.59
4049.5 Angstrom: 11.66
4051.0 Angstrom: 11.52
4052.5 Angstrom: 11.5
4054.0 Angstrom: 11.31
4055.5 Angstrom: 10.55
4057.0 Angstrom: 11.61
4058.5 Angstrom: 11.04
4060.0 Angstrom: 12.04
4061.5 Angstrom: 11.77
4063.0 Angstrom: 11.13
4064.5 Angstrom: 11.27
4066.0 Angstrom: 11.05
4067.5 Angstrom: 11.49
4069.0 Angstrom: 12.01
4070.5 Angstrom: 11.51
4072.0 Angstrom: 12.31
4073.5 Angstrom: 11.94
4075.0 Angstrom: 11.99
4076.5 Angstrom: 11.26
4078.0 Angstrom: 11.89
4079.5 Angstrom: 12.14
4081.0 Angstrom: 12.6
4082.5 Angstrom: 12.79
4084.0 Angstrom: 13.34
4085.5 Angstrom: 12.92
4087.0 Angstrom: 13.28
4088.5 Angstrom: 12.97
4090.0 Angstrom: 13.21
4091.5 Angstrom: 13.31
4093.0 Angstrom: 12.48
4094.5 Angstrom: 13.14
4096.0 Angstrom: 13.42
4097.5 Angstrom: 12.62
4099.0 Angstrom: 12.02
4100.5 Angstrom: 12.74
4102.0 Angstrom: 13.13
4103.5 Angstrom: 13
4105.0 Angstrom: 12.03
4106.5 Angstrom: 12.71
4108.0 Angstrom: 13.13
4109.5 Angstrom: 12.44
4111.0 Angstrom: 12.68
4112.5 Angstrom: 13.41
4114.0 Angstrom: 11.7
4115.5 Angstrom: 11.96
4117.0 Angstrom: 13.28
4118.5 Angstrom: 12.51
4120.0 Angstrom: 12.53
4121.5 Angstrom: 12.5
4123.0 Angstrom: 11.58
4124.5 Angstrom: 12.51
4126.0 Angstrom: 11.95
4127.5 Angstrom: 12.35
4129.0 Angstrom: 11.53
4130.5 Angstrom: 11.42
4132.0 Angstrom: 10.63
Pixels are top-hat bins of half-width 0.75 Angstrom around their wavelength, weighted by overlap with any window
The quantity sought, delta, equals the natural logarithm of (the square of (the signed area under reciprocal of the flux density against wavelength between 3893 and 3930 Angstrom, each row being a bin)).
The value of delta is 2.20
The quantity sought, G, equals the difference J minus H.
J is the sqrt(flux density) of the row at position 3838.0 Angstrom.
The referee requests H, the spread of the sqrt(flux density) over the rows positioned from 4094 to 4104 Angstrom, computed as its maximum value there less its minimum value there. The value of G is 3.39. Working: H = 0.20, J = 3.59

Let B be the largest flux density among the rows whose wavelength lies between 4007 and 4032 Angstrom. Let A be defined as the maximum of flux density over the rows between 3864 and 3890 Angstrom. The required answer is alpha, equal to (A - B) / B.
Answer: 0.28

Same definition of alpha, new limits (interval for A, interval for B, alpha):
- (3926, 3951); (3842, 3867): -0.18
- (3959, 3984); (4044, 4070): 0.11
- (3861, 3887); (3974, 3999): 0.21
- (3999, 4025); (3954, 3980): -0.04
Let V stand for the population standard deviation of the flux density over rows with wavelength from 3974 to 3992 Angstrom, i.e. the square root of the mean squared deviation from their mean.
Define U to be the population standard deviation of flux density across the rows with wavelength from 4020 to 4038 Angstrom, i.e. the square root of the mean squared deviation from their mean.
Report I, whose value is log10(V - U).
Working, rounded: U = 0.59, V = 0.71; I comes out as -0.9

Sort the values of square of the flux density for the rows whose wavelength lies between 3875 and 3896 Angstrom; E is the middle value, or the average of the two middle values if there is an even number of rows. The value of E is 186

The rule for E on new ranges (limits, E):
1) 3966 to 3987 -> 141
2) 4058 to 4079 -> 136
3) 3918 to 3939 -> 130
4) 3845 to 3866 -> 202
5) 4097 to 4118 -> 161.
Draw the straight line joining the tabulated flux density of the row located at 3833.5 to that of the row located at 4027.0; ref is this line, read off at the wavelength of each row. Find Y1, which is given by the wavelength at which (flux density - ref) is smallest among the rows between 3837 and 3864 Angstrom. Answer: 3854.5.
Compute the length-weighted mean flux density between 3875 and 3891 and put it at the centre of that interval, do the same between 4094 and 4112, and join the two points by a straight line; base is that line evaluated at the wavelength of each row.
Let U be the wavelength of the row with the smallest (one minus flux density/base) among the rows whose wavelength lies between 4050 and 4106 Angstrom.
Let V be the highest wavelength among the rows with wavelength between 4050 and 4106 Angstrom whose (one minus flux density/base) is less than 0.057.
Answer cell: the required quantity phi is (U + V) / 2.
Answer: 4100.5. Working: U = 4096.0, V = 4105.0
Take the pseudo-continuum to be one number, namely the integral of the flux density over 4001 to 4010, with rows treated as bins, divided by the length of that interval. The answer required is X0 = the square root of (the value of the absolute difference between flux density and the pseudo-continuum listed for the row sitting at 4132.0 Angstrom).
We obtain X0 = 0.9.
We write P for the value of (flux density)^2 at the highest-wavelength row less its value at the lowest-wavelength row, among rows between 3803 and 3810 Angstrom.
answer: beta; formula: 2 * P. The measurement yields 57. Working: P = 28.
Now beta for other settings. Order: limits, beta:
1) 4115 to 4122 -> 26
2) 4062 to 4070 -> 41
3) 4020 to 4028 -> -18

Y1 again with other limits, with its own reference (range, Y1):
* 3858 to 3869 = 3862.0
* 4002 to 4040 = 4030.0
